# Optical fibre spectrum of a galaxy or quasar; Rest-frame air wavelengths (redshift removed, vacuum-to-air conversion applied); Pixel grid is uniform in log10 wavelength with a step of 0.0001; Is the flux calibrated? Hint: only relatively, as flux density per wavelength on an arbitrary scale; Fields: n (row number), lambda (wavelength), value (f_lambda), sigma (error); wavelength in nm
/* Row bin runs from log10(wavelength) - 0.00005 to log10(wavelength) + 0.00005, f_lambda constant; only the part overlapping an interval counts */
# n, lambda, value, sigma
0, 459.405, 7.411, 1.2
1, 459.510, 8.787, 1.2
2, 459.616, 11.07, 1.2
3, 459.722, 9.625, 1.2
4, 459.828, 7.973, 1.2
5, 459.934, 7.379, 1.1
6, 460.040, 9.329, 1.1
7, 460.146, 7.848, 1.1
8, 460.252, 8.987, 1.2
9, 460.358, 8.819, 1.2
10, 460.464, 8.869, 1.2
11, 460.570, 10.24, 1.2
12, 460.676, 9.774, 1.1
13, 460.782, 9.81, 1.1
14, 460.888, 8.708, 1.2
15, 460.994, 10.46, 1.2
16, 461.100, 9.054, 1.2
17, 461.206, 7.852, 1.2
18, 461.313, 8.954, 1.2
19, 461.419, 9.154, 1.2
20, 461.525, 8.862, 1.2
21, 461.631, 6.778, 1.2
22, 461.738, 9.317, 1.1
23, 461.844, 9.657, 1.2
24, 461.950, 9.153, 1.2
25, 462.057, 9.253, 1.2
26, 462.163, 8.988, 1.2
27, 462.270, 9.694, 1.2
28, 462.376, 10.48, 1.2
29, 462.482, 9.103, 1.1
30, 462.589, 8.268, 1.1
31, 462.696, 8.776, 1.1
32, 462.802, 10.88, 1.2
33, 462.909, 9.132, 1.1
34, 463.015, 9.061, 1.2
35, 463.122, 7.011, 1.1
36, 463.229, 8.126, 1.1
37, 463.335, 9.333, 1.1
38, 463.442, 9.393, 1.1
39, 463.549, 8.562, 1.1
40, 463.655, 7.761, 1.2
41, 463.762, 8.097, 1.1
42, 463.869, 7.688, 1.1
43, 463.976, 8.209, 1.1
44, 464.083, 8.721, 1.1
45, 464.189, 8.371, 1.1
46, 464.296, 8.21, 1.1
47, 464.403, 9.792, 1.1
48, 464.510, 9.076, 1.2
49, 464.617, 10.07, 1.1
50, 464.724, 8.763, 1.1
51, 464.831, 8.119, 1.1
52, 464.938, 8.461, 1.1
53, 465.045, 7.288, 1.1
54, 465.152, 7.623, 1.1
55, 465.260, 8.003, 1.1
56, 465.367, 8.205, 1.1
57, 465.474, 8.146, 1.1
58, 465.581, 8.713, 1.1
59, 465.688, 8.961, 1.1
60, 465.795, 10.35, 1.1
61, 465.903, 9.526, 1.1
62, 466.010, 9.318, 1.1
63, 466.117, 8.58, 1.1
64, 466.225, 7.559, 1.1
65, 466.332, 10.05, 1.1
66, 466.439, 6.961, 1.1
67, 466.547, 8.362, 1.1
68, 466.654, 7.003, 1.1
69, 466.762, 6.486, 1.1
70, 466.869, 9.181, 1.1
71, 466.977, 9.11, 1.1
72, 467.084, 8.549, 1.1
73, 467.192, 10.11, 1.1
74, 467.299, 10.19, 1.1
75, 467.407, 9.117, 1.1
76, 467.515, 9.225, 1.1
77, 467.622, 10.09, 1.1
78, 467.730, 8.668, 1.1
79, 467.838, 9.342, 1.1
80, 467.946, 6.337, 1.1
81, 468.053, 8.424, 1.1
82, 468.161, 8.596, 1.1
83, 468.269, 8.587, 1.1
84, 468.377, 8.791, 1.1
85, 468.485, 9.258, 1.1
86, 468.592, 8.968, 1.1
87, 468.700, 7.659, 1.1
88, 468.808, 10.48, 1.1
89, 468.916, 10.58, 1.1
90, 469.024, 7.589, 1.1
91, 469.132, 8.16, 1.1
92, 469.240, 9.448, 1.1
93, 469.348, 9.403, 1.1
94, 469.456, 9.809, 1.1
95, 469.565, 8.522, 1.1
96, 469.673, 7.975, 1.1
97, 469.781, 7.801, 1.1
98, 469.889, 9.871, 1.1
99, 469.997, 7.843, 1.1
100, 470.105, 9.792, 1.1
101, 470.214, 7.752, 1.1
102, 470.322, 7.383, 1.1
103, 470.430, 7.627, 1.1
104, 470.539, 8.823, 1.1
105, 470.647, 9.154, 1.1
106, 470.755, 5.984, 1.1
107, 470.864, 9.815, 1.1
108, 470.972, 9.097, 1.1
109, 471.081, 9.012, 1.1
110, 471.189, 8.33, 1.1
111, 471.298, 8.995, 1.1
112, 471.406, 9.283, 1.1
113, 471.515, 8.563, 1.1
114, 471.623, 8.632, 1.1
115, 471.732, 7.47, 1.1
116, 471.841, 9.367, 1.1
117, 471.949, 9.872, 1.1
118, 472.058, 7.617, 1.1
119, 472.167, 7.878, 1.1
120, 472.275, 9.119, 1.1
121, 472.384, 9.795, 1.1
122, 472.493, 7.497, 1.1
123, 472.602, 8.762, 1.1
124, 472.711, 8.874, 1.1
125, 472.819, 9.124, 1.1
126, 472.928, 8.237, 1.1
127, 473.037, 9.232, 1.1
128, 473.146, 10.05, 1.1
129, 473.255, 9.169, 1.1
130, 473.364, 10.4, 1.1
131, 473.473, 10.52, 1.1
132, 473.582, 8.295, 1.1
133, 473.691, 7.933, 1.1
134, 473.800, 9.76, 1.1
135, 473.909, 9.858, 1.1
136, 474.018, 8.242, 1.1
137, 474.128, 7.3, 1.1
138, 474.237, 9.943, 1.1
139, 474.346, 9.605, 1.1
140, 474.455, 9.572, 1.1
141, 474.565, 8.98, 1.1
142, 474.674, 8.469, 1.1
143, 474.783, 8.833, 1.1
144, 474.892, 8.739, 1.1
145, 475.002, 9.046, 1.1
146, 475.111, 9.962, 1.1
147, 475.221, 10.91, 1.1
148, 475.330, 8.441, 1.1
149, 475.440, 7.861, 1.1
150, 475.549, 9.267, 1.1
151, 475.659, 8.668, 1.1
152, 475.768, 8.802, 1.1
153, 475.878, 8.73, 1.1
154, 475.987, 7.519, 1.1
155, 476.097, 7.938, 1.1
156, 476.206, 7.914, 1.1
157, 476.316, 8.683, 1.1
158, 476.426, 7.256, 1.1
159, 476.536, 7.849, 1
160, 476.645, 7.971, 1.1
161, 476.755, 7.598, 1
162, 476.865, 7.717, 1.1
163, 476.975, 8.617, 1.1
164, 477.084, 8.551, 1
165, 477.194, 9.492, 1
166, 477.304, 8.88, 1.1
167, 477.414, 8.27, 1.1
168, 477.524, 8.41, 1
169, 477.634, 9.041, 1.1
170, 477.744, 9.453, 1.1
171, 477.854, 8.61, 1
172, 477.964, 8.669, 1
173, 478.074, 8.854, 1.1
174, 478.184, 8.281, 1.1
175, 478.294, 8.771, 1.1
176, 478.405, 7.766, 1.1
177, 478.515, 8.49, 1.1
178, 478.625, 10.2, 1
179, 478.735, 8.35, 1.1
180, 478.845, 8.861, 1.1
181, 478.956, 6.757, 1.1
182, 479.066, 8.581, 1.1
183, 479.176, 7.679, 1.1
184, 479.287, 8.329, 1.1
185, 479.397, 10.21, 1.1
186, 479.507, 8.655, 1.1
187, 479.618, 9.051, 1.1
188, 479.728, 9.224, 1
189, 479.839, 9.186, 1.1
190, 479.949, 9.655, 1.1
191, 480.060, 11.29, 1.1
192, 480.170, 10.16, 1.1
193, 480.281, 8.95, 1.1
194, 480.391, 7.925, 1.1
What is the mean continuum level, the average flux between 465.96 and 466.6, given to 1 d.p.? 8.5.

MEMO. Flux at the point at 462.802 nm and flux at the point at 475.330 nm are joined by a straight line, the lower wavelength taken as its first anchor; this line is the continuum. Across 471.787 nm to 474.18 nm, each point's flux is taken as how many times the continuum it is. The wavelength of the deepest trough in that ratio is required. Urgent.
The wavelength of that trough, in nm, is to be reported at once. 472.493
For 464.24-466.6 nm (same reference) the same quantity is 466.439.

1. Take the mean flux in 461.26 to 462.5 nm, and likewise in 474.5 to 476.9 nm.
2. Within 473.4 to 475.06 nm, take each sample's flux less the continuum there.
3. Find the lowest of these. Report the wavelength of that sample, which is 474.128 nm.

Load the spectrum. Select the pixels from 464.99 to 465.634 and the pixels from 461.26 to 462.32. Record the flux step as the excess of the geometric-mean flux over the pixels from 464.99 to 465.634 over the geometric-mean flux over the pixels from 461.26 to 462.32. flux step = -1.0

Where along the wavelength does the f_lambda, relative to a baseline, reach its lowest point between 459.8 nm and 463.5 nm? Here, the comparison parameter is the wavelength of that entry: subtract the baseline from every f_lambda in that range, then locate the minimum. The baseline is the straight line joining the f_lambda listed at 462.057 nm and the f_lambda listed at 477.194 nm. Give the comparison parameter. 461.631 nm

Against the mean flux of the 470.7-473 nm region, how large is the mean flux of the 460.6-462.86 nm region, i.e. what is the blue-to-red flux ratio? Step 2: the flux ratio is 1.06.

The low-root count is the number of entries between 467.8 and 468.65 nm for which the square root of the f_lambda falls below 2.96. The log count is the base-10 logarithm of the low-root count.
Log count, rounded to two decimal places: 0.60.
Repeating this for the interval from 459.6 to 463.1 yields 0.85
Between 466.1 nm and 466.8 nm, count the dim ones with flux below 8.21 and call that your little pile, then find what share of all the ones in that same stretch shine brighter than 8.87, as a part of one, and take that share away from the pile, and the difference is 3.9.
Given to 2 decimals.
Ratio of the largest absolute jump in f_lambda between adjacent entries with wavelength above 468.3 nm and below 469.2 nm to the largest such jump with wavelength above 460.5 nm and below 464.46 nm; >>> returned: 1.18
